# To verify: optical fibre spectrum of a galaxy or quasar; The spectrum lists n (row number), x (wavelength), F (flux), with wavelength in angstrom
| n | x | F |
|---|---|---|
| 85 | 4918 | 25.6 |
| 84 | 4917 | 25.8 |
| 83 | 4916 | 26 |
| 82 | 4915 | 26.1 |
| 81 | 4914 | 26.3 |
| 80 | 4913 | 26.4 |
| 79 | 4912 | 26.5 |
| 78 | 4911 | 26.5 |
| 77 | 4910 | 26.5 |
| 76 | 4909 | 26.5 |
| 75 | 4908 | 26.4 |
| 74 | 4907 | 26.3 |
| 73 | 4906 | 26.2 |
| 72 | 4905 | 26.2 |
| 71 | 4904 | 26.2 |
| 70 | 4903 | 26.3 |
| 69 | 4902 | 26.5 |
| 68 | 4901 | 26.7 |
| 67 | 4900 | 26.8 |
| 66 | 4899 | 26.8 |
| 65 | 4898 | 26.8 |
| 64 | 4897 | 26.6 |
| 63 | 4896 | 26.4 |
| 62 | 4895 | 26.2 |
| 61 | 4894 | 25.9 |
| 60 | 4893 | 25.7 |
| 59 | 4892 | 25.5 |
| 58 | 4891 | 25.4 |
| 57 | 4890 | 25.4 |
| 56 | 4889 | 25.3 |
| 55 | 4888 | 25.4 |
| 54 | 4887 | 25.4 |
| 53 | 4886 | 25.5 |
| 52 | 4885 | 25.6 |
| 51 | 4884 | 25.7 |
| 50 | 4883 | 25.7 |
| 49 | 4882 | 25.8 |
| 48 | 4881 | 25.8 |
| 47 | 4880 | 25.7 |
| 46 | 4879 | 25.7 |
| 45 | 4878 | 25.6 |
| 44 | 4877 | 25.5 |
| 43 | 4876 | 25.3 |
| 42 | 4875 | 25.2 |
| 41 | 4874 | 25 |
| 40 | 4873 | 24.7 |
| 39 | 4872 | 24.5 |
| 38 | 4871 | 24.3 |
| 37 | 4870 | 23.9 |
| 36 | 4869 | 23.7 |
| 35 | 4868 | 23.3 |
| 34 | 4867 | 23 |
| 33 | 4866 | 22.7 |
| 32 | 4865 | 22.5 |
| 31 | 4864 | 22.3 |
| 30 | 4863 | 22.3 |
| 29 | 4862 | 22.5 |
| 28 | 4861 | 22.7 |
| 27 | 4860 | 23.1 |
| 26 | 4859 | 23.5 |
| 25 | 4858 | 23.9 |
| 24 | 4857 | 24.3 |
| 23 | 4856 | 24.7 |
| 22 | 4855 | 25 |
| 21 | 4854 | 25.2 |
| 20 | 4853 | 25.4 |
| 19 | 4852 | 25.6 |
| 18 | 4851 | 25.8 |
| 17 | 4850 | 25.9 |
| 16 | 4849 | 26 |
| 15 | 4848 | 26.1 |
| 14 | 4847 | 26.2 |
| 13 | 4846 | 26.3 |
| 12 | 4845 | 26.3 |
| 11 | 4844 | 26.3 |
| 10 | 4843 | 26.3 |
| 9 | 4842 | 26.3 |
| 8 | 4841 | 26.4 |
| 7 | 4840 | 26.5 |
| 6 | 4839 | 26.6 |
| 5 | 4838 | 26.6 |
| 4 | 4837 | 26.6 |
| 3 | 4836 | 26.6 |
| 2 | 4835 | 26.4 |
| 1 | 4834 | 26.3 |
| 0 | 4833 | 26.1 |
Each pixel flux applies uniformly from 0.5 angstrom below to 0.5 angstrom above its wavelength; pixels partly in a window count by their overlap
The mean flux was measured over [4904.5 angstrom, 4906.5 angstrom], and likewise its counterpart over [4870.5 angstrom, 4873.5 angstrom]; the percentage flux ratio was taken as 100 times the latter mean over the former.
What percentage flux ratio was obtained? 94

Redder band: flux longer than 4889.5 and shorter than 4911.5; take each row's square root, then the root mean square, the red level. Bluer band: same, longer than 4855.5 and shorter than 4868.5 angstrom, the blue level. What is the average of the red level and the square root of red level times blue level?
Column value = 5.04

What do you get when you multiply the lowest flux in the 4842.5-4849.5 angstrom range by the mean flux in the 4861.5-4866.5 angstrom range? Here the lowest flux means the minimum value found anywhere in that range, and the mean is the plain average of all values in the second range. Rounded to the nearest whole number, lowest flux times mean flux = 584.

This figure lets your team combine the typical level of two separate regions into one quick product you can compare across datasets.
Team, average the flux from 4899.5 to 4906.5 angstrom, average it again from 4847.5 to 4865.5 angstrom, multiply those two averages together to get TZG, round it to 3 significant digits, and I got 641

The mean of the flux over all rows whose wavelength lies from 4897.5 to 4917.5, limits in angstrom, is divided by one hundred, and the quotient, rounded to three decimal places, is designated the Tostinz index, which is 0.264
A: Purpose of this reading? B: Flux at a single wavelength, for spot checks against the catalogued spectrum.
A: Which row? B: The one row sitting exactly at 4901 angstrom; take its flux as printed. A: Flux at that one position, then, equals 26.7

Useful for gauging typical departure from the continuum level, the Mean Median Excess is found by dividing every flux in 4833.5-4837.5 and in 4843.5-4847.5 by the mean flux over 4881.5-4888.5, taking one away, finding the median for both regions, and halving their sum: 0.03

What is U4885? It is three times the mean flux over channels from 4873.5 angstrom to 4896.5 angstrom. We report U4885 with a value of 76.8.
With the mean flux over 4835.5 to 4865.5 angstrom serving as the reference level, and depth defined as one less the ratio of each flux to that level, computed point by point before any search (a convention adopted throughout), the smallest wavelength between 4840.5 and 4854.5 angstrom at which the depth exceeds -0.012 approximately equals 4853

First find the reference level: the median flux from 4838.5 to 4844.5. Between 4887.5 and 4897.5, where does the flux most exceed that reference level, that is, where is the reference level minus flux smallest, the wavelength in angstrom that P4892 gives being 4897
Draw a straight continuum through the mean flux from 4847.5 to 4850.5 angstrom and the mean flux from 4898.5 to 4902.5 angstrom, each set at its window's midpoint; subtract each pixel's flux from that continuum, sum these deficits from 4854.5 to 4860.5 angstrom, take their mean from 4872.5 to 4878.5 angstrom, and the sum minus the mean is 11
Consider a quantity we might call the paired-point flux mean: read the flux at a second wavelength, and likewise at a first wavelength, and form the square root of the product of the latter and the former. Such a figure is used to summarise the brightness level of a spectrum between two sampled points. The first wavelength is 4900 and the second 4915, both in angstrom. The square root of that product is 26.4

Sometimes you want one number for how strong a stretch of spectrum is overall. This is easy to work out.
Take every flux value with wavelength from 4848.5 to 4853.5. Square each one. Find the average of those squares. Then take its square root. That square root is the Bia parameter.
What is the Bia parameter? 25.7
